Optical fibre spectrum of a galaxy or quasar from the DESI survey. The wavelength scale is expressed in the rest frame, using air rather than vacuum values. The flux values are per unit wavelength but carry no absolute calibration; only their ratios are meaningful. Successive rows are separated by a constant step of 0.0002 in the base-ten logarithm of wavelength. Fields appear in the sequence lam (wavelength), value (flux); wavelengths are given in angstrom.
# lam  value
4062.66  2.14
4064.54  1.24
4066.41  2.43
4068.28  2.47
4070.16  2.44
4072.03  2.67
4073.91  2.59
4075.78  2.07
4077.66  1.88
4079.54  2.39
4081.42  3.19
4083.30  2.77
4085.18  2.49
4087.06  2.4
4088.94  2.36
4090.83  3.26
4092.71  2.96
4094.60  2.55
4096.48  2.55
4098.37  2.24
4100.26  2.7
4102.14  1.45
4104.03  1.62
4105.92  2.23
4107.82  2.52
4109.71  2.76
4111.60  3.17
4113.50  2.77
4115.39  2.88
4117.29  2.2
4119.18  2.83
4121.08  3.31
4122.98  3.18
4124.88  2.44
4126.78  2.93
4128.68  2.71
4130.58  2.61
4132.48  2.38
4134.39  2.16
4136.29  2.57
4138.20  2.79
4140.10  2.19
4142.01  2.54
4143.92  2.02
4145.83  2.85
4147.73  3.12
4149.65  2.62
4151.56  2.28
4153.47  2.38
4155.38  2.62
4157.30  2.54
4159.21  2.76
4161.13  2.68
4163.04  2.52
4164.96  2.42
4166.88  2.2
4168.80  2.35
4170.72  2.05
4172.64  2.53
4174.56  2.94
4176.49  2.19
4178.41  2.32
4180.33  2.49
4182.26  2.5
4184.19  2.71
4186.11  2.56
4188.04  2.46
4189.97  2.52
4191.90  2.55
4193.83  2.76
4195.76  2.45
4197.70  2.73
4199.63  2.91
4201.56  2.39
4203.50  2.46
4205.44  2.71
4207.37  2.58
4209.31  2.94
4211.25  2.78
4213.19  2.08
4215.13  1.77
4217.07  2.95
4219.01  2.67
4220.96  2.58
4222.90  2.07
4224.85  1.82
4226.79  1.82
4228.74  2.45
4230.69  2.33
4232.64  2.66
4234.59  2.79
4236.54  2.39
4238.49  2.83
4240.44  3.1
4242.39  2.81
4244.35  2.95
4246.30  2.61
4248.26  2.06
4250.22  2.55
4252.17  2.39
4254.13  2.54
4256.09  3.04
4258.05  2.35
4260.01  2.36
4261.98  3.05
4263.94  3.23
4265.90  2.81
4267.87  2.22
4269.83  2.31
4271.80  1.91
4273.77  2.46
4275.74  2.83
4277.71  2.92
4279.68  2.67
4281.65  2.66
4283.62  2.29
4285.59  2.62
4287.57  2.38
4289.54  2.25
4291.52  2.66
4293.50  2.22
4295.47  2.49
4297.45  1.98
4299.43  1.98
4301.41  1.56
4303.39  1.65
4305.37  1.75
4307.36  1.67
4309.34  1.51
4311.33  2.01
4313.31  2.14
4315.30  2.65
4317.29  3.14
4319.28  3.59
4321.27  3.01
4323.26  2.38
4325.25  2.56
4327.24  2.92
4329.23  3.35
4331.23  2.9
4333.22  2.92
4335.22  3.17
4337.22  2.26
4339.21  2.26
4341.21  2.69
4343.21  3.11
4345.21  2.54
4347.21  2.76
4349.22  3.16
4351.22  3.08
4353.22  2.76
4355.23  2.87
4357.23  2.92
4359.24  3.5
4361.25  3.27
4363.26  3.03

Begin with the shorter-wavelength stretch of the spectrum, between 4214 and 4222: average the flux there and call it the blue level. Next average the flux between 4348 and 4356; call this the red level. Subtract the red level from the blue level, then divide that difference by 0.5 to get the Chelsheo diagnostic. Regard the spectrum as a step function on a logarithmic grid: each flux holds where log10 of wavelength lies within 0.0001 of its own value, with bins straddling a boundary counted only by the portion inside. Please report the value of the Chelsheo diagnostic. -1.0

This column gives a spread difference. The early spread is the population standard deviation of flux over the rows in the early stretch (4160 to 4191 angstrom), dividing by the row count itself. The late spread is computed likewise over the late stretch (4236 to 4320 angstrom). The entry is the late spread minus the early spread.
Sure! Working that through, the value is 0.3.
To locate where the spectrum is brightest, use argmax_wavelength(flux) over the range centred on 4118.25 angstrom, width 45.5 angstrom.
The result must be 4121.08 angstrom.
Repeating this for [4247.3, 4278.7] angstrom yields 4263.94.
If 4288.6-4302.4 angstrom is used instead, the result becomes 4291.52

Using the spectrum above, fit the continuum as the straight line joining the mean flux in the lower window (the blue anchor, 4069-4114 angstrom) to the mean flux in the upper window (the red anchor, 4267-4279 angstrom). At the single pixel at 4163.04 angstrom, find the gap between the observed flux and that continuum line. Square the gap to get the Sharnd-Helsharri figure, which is 0.00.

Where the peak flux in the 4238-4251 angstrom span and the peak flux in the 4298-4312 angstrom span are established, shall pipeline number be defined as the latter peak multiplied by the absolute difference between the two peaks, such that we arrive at 2.2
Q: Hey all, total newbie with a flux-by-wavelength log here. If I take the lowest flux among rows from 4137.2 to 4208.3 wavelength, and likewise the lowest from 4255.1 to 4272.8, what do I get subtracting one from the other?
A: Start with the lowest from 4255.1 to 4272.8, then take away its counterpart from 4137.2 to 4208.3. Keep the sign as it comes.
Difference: -0.11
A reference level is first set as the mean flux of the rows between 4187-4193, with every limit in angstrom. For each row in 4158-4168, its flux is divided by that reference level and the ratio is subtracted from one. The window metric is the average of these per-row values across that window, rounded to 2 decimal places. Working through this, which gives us 0.00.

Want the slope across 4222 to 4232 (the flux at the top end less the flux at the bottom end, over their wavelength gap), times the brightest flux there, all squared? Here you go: 0.007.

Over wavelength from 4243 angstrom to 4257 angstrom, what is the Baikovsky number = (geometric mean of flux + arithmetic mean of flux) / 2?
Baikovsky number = 2.58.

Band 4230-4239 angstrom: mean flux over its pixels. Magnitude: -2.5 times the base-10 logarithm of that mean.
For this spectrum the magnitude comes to -1.04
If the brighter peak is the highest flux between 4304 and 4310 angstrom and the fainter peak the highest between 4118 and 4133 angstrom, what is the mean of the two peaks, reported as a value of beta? 2.53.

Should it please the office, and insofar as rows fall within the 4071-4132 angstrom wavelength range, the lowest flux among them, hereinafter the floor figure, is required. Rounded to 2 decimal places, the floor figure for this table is 1.45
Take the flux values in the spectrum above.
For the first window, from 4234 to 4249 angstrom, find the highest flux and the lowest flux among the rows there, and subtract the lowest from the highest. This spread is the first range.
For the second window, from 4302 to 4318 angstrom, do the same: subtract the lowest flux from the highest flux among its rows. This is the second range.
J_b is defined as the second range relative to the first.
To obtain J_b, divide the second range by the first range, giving 1.6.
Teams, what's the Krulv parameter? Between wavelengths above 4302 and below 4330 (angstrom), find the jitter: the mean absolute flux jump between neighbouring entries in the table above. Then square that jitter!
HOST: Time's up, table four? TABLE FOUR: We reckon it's 0.13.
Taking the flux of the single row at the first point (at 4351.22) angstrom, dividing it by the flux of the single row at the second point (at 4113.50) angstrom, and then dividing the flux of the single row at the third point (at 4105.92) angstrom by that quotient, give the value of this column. 2.01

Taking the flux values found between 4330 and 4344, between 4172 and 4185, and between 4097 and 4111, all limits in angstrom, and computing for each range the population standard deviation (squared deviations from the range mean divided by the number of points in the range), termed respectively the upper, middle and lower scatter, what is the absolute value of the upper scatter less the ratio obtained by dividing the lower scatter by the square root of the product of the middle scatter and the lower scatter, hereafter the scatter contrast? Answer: 1.09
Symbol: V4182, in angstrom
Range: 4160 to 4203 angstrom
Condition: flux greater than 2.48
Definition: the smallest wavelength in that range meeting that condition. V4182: 4161.13 angstrom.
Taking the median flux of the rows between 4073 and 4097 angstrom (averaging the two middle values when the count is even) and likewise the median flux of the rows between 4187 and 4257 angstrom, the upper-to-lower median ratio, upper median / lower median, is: 1.01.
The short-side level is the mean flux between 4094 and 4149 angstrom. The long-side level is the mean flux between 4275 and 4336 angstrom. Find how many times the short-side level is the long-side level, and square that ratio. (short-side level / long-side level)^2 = 1.07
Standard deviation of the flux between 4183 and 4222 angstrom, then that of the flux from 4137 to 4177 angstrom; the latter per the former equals 1.04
